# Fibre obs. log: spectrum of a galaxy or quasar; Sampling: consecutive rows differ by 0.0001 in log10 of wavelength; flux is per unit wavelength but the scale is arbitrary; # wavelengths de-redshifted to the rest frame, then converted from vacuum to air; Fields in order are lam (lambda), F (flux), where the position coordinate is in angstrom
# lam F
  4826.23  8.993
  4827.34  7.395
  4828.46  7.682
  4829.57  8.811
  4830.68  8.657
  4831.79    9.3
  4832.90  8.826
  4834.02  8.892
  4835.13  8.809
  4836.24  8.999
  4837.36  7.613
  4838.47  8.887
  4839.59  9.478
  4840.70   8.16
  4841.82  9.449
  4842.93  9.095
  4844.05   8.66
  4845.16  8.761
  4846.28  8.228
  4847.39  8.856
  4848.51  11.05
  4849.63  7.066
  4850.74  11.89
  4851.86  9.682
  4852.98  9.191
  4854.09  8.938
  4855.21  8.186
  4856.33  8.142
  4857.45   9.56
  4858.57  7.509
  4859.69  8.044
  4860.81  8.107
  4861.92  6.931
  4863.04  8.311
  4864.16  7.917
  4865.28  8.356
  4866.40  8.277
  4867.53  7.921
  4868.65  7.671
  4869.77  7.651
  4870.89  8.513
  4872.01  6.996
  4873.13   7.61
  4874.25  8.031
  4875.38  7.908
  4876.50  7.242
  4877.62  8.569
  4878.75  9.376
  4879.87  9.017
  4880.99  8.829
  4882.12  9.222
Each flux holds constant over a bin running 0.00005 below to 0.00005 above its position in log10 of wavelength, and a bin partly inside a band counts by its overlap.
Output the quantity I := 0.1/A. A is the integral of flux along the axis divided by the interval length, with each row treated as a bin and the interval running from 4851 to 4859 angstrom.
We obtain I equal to 0.0113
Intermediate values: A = 8.9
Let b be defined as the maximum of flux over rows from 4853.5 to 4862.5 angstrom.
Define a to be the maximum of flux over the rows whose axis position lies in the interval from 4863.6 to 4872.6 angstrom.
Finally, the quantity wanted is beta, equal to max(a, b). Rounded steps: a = 8.513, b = 9.56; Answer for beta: 9.56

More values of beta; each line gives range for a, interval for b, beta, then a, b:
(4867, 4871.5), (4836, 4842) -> 9.48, 8.513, 9.478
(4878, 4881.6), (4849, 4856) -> 11.89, 9.376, 11.89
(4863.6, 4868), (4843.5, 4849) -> 11.05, 8.356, 11.05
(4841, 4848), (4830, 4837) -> 9.45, 9.449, 9.3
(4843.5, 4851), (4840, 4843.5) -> 11.89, 11.89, 9.449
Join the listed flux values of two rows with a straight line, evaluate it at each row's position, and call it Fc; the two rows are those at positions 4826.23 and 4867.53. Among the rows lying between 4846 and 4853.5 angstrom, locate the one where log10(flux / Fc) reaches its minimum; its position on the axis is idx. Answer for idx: 4849.63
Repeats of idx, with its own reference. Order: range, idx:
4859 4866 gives 4861.92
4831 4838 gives 4837.36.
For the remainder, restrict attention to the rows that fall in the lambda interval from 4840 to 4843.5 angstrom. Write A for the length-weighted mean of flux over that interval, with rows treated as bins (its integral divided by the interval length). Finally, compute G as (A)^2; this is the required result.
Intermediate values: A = 8.92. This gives 80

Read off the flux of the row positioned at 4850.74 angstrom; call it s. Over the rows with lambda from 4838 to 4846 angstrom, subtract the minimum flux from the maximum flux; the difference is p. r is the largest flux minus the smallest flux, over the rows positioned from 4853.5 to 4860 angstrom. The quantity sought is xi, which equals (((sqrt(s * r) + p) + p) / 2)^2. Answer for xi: 14.3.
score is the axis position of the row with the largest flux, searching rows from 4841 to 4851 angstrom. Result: 4850.74 angstrom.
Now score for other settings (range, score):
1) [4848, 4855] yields 4850.74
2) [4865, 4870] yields 4865.28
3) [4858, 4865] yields 4863.04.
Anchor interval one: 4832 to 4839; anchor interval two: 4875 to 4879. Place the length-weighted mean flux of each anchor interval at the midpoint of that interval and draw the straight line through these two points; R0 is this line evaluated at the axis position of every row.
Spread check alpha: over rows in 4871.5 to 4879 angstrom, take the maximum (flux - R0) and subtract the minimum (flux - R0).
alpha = 2.5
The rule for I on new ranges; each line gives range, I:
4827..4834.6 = 0.0117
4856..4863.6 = 0.0124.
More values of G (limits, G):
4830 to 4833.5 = 80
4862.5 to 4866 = 67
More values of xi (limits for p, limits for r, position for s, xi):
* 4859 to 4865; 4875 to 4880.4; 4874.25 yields 11.9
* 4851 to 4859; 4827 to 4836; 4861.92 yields 15.9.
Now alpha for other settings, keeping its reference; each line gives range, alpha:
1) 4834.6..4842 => 1.9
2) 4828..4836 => 1.7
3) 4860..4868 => 1.5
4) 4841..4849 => 2.8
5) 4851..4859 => 2.1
